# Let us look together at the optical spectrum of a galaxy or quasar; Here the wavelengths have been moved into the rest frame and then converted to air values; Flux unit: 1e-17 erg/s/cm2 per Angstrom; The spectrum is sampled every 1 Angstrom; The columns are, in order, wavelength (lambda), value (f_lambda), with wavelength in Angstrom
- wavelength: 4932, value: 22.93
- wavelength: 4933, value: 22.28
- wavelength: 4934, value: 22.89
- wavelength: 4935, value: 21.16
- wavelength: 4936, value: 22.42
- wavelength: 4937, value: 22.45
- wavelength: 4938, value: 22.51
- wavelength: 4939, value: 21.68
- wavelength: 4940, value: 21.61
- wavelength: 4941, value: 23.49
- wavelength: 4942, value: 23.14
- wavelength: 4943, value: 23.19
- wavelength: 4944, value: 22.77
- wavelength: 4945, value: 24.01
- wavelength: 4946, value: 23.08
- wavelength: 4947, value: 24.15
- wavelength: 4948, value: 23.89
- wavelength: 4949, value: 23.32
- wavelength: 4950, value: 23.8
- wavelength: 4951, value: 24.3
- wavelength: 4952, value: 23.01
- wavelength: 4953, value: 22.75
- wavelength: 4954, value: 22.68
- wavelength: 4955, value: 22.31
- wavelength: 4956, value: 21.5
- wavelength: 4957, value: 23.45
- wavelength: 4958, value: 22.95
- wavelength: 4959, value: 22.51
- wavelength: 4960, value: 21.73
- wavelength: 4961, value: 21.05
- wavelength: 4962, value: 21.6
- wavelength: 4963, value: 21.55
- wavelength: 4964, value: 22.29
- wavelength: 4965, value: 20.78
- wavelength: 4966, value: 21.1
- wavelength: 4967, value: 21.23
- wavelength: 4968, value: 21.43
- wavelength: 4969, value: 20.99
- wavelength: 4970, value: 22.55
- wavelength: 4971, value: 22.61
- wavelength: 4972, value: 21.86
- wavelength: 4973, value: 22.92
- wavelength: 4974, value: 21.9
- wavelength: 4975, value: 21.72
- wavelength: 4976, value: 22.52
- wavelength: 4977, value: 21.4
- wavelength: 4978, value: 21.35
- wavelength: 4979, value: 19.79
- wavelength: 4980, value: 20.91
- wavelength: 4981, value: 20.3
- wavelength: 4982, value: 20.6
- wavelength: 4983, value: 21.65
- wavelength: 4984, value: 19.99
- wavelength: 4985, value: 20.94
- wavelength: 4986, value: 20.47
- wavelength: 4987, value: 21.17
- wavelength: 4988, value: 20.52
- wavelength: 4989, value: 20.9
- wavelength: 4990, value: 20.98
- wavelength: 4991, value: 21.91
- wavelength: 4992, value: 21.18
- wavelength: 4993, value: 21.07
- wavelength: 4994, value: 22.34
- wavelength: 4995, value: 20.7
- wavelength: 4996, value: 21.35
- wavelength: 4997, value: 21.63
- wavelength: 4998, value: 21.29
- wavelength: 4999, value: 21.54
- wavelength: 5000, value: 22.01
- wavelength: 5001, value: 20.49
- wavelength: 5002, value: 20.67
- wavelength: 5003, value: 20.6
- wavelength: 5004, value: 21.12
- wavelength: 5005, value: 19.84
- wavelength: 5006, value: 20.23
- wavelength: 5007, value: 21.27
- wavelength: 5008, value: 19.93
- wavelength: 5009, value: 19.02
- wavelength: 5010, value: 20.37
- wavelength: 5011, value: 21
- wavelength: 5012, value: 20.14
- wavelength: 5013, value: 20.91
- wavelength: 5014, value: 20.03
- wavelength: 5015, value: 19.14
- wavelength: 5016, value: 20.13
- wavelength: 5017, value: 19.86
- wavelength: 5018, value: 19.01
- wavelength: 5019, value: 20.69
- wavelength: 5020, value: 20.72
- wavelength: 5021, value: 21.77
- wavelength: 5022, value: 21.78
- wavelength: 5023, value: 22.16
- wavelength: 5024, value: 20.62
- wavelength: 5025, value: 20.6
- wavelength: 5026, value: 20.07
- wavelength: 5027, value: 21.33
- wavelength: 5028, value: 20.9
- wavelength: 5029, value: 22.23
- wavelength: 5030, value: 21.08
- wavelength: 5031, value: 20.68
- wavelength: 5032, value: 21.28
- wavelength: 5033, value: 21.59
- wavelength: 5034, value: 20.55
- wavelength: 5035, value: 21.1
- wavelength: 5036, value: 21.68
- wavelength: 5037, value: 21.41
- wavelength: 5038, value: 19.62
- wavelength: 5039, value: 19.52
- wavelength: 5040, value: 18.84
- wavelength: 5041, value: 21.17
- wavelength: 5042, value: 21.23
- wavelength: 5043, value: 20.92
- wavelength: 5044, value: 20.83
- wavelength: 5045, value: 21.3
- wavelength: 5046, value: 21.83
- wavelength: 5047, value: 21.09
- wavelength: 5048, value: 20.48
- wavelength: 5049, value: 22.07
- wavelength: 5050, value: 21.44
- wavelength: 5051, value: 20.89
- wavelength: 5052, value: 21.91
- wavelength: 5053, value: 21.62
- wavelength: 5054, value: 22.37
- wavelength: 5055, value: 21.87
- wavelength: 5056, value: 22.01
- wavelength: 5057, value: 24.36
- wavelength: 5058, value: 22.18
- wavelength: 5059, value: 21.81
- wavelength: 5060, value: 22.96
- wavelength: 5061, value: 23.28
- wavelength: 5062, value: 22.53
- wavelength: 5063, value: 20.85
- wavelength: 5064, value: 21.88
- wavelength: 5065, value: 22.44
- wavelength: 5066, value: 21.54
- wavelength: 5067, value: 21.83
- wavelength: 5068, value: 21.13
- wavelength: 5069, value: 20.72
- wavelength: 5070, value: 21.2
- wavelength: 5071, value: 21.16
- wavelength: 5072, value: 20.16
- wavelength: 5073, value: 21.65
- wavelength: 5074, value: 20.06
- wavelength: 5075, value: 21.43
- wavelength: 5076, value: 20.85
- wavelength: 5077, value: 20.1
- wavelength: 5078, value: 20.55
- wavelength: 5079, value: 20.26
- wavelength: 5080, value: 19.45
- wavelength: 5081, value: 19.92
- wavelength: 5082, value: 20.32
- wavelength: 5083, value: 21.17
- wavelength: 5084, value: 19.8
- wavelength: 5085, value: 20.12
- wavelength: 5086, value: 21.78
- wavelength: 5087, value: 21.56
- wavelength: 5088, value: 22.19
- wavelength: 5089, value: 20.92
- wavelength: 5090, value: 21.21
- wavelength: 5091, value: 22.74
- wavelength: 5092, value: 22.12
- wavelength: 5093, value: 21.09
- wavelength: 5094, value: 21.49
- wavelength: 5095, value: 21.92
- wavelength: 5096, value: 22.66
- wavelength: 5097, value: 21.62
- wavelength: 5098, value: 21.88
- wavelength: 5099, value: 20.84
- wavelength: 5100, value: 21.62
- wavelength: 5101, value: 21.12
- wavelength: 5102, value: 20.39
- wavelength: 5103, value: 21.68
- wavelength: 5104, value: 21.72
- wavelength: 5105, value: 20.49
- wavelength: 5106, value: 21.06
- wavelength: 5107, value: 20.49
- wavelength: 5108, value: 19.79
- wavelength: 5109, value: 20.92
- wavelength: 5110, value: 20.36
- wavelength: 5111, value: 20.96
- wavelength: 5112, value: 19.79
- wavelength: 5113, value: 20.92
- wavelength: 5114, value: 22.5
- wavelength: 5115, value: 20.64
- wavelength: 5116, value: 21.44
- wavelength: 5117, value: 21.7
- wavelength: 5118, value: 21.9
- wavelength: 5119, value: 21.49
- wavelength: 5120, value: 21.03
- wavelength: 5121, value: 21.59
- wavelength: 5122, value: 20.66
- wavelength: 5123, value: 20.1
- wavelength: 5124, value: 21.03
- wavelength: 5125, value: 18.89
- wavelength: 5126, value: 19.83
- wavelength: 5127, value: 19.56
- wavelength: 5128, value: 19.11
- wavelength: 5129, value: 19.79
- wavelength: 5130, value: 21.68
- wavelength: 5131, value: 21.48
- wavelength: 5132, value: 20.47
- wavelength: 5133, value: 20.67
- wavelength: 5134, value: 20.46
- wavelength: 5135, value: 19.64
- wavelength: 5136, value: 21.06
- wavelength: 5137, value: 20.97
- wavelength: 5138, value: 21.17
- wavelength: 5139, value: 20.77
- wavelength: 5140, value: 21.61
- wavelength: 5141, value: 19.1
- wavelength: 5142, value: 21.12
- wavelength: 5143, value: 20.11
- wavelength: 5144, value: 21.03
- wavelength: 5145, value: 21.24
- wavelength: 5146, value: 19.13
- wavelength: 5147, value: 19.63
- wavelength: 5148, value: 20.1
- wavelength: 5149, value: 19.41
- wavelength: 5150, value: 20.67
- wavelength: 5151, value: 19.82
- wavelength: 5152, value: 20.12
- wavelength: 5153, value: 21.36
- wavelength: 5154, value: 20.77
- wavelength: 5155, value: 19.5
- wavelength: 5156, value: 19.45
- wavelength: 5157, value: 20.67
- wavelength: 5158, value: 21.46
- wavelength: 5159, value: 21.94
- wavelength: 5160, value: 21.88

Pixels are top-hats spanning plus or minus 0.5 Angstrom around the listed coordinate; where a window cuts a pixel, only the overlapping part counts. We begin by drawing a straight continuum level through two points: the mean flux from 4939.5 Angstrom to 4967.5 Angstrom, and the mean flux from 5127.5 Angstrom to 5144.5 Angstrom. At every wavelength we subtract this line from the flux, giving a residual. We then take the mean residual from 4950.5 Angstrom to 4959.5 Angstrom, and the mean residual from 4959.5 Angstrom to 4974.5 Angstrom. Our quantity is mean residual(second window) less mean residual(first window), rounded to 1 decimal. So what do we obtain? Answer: -1.0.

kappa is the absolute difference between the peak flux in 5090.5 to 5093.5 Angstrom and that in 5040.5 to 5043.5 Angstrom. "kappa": 1.5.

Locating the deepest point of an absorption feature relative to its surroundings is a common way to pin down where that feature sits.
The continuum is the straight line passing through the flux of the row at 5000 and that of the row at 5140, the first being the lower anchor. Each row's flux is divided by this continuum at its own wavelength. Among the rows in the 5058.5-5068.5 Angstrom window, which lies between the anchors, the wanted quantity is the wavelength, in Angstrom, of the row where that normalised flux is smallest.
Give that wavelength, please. 5063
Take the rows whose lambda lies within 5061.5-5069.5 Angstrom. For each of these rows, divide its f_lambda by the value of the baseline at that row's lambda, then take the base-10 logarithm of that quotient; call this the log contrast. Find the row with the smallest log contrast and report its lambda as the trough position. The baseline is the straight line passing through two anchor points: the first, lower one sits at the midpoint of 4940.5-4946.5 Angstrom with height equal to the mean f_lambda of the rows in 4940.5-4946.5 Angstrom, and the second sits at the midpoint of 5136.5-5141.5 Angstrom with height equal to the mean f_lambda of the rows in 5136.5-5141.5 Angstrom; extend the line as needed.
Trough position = 5069 Angstrom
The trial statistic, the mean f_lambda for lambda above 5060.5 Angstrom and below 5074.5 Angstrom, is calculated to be 21.5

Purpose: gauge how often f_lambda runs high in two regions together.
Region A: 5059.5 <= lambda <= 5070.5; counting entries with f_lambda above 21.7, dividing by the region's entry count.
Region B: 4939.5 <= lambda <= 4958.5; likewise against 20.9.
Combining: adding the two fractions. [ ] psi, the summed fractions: 1.55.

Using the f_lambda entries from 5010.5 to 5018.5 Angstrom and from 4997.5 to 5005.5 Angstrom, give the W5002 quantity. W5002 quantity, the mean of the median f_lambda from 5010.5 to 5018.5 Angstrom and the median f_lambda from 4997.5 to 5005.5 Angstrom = 20.5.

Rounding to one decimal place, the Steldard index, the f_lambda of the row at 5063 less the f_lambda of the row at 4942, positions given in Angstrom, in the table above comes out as -2.3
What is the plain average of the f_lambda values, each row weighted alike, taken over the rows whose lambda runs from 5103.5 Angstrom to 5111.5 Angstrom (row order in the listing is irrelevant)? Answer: 20.7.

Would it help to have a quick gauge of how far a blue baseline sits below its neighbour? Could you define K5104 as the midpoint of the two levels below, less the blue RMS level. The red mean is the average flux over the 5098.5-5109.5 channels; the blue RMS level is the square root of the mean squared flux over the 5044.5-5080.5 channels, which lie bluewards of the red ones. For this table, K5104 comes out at -0.29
